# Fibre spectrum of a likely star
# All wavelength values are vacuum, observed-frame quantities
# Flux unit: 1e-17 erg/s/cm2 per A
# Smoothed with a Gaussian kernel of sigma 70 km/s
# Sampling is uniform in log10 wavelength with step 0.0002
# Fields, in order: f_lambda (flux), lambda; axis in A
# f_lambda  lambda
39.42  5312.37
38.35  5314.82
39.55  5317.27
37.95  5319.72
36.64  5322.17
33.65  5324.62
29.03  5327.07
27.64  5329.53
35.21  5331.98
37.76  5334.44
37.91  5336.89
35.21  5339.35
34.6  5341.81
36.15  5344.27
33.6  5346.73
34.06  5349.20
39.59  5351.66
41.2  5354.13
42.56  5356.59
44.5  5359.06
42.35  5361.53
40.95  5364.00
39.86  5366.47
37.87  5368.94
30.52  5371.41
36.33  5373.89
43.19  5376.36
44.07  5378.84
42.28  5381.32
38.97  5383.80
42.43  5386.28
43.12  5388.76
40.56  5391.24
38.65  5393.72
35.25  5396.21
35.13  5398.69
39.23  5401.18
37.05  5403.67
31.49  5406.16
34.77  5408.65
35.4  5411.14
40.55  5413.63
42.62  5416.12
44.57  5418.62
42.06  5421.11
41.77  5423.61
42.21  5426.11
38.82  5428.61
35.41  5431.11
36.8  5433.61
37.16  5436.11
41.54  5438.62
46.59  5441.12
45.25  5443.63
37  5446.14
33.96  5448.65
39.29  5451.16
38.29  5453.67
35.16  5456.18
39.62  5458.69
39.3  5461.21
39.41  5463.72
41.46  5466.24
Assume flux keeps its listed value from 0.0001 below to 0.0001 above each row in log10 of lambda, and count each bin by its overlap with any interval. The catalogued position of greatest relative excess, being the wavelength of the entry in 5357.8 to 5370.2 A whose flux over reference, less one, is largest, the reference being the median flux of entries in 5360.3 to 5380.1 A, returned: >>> 5359.06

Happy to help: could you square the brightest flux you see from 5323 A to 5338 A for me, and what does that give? 1437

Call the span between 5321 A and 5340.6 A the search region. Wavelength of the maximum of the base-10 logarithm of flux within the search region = 5336.89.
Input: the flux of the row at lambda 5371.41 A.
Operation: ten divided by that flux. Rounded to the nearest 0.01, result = 0.33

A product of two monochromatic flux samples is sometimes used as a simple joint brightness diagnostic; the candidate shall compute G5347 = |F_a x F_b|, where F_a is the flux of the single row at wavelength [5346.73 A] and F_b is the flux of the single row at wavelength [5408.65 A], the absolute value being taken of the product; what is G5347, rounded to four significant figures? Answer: 1168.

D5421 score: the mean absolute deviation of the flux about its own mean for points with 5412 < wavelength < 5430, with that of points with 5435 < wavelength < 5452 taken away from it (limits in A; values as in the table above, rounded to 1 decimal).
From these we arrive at -2.5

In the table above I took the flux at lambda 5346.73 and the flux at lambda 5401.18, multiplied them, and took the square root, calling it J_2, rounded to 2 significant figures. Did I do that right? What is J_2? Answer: 36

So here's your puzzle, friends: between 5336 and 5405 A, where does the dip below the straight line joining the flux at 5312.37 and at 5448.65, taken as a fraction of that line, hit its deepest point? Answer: 5371.41 A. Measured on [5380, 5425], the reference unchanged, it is 5406.16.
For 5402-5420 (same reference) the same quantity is 5406.16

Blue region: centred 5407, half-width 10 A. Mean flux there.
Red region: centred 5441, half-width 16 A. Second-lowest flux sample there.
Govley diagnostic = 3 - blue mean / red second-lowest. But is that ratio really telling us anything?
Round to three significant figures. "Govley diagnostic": 1.95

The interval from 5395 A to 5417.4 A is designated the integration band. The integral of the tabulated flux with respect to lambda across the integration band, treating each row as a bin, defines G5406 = 825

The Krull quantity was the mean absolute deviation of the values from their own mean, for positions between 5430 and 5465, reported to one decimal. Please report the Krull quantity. 2.7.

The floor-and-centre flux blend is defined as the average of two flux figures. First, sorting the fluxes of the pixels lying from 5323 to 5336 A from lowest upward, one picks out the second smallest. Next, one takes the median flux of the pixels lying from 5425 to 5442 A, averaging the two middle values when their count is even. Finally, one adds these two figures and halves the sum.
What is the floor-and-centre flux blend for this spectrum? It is 33.9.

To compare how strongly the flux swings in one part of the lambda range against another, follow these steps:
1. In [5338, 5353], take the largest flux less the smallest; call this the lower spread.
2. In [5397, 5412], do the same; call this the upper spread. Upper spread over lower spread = 1.3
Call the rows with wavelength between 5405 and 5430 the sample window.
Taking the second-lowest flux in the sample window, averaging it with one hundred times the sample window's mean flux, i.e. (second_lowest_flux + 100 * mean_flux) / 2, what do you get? 1989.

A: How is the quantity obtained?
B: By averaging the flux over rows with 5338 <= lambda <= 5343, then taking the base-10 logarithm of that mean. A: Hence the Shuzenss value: 1.54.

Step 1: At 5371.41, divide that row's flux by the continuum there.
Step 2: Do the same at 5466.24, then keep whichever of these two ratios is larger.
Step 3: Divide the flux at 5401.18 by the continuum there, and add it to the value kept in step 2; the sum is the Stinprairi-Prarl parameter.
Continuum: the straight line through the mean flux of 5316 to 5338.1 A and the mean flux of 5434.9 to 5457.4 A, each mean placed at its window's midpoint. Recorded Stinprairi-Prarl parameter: 2.07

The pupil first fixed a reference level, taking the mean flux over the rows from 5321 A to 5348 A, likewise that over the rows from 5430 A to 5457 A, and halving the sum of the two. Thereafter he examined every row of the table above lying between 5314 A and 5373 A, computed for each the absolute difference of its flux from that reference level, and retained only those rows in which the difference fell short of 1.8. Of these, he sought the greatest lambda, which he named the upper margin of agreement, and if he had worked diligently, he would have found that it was 5368.94 A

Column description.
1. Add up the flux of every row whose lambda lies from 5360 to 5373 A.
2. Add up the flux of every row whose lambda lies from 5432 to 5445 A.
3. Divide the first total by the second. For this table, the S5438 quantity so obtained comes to 0.92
